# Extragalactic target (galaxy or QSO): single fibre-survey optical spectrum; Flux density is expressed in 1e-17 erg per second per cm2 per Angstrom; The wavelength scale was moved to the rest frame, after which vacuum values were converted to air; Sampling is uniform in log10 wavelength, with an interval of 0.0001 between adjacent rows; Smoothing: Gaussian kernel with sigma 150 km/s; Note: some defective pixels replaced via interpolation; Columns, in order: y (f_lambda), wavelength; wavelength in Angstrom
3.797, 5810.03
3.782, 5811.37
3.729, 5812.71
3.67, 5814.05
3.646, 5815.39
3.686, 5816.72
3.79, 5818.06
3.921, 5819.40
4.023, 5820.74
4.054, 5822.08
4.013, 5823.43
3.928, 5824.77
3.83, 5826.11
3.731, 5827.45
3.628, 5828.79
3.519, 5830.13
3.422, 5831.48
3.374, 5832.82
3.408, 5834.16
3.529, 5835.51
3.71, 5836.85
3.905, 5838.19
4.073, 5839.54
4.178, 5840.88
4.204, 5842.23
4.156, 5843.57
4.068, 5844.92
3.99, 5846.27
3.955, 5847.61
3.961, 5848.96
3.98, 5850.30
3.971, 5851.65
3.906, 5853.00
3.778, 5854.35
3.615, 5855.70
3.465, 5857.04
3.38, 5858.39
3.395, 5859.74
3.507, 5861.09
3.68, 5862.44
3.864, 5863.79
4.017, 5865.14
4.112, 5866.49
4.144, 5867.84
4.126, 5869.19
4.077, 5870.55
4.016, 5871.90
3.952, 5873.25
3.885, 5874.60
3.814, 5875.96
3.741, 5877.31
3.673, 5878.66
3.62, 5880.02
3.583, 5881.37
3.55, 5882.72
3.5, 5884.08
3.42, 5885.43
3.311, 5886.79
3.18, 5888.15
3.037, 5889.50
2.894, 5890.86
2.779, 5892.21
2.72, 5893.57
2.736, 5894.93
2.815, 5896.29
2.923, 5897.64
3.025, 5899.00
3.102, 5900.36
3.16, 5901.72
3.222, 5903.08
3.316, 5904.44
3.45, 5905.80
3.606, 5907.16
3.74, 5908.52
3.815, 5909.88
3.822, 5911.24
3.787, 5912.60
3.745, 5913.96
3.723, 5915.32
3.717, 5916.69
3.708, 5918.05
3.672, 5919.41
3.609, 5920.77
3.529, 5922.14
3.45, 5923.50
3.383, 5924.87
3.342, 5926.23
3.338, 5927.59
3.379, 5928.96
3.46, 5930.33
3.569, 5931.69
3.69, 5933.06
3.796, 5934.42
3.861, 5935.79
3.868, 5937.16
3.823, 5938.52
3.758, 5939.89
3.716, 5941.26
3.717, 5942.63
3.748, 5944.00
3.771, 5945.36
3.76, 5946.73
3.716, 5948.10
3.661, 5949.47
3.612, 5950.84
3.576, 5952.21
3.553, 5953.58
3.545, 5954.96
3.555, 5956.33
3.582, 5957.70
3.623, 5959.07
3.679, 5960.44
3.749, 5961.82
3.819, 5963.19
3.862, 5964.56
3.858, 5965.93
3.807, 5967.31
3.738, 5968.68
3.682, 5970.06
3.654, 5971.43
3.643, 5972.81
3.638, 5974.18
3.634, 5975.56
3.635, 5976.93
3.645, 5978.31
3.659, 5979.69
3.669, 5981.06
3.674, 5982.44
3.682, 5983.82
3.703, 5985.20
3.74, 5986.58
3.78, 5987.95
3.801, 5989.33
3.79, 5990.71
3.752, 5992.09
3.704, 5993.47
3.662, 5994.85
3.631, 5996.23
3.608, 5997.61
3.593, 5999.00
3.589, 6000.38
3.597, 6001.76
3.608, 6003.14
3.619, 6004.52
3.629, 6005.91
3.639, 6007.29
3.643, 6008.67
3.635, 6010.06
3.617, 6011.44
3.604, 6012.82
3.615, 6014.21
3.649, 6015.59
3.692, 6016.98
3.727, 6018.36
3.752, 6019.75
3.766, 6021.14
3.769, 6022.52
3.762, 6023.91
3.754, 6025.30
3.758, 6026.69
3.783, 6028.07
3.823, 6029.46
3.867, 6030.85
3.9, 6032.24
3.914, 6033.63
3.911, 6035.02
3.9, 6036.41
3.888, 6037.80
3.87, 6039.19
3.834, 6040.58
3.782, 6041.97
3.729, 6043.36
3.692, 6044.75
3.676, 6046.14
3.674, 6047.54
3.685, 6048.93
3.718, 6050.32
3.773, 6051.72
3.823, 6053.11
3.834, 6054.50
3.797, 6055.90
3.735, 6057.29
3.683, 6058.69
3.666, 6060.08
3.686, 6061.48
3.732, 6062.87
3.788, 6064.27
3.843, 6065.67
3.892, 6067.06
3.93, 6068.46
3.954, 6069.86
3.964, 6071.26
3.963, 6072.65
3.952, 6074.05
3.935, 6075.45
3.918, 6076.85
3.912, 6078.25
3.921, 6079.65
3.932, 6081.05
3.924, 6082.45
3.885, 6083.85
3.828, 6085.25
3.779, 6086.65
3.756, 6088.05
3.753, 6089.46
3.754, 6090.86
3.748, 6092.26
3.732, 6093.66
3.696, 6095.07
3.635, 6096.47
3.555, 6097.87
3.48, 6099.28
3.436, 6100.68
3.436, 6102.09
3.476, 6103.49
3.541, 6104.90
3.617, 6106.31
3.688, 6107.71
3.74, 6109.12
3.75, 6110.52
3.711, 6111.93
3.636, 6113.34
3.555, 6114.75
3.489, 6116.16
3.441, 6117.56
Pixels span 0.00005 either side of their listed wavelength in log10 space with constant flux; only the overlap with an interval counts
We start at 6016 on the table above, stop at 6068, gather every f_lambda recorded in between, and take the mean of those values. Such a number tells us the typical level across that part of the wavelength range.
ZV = 3.78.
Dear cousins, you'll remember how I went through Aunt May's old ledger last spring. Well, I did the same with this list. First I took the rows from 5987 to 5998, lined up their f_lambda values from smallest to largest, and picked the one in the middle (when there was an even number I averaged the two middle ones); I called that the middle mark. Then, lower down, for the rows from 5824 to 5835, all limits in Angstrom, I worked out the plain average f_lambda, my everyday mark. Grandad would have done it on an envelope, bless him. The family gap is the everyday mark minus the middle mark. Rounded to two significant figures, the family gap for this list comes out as -0.12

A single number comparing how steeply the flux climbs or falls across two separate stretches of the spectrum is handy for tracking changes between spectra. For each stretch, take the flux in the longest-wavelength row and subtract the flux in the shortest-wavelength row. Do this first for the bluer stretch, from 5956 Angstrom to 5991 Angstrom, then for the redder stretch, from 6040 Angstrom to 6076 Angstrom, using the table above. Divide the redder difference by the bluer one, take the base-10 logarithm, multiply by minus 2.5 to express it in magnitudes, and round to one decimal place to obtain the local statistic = 0.9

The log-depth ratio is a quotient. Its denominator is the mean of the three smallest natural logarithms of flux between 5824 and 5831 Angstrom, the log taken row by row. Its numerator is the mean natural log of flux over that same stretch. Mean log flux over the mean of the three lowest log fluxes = 1.02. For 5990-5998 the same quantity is 1.01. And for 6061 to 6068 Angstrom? 1.01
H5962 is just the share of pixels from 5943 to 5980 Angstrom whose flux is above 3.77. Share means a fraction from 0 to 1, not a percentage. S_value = 0.19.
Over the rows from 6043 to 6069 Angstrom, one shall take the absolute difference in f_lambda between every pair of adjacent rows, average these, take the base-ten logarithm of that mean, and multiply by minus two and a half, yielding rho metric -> 3.6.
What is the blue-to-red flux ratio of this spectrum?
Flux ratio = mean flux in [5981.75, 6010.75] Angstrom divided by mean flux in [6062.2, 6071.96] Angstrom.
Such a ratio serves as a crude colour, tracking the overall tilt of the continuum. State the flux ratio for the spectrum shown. 0.95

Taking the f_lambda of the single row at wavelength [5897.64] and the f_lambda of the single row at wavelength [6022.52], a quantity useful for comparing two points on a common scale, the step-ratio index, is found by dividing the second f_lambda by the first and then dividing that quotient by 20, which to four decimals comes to 0.0645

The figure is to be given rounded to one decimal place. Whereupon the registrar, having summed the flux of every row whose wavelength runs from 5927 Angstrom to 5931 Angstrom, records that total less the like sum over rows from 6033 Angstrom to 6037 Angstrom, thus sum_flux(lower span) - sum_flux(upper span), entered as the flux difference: -1.5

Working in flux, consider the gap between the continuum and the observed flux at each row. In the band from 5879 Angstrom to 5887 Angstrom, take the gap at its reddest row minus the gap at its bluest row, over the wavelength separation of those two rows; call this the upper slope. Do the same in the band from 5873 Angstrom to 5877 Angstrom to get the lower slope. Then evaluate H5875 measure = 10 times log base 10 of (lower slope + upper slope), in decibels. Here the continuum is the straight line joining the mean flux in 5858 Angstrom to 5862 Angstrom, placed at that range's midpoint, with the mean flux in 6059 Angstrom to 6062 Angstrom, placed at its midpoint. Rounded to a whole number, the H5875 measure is -10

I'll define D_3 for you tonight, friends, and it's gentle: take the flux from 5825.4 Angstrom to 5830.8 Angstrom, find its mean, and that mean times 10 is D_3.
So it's 36.8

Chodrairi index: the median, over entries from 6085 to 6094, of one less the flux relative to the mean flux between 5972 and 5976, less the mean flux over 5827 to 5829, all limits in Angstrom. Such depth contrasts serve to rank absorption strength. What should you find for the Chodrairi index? -3.7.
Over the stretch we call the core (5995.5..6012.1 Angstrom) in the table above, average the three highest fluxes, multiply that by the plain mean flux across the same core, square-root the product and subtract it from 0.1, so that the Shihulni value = -3.53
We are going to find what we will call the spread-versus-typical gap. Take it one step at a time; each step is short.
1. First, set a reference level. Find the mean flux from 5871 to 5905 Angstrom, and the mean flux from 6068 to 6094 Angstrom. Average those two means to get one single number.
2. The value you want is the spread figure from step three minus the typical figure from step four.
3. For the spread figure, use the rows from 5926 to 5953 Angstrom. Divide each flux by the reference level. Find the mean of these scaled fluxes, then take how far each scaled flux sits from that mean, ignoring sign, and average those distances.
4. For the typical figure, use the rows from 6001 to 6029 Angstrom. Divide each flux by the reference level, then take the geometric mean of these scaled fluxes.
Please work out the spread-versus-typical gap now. -0.99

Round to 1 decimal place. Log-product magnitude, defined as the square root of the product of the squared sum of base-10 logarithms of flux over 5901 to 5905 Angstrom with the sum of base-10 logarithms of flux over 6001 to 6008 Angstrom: 2.6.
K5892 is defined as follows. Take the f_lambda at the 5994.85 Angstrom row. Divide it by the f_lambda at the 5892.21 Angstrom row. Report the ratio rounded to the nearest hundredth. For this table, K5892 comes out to 1.32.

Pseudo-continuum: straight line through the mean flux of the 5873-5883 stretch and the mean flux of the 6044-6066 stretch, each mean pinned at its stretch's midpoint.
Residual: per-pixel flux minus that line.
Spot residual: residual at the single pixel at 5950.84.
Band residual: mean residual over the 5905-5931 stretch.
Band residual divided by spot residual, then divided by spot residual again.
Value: -10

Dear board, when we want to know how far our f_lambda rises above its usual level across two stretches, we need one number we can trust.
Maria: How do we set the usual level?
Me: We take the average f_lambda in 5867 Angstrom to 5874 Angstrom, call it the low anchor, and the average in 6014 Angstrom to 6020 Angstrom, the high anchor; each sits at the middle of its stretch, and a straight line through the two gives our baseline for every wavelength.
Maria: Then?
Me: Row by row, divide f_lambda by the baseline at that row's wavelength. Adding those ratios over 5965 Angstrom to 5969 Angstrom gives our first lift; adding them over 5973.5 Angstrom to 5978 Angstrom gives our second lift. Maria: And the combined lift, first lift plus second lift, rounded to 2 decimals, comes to 5.86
